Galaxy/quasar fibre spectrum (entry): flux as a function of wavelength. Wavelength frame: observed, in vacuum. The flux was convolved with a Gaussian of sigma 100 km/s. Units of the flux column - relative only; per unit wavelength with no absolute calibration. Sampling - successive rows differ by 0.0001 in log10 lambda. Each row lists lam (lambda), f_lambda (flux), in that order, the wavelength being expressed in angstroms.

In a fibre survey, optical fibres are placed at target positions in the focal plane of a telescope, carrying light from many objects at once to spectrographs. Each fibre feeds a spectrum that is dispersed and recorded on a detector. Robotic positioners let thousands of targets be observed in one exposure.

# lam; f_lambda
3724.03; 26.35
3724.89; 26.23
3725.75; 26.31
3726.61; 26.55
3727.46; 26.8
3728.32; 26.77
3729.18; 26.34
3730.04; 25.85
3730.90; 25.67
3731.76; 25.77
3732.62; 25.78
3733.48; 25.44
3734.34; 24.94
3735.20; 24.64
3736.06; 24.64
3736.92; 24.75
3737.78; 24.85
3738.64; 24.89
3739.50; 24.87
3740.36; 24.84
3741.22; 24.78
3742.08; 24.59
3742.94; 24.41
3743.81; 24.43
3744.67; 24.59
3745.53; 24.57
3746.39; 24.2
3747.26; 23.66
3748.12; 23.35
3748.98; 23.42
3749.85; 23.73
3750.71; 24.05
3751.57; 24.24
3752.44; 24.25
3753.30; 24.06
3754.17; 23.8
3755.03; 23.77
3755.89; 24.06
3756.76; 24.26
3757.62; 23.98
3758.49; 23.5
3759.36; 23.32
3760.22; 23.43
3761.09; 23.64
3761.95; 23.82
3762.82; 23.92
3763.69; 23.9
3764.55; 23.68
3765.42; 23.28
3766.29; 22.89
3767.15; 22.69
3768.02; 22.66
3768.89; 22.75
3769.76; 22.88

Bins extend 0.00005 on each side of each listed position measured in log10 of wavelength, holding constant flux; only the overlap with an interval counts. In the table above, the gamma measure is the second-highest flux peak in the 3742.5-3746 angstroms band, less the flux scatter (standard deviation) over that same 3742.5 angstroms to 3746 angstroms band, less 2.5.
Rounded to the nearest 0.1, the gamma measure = 22.0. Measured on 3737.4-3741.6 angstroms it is 22.3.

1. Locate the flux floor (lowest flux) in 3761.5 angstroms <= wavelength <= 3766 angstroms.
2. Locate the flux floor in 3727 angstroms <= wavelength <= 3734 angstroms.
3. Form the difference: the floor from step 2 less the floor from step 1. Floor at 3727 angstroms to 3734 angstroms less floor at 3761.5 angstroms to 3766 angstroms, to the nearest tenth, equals 2.2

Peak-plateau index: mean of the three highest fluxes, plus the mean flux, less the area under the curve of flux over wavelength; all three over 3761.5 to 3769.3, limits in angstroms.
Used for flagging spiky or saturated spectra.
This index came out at -135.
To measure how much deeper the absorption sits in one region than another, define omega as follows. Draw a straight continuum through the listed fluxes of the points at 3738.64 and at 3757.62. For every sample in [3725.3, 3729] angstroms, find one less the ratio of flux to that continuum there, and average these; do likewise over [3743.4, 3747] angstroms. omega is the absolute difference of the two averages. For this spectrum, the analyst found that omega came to 0.05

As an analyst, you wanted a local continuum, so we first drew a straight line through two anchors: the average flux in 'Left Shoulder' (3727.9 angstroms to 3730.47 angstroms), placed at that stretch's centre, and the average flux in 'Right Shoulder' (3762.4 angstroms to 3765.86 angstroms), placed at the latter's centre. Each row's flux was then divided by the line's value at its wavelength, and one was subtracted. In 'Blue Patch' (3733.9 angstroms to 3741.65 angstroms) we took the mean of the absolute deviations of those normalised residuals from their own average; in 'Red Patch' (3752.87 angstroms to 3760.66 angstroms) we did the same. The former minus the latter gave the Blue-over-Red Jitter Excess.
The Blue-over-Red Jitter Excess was -0.0010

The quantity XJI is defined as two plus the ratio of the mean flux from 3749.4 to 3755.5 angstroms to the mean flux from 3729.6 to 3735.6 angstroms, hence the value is 2.94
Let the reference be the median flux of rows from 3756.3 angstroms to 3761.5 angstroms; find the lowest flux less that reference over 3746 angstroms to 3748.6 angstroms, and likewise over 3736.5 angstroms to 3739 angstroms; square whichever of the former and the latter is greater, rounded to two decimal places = 1.39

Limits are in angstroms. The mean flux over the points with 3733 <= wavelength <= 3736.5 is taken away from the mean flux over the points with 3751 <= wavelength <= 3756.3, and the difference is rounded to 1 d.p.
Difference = -0.9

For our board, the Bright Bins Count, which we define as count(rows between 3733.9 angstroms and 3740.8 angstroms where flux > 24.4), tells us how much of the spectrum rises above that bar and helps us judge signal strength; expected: 8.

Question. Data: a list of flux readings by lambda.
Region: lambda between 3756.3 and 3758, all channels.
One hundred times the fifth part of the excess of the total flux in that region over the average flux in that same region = 482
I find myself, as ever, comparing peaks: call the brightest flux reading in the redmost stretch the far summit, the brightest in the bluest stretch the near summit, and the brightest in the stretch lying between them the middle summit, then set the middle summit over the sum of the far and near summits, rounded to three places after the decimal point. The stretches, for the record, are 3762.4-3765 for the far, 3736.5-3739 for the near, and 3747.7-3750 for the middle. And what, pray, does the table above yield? 0.486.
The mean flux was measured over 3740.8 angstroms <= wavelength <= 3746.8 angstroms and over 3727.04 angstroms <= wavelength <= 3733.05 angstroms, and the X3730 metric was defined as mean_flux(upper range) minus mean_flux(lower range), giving -1.6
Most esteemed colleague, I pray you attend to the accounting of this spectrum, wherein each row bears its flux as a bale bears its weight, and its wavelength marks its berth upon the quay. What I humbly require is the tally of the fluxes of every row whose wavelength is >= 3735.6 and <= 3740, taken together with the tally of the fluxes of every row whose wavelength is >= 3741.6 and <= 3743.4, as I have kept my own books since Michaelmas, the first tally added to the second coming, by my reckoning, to 173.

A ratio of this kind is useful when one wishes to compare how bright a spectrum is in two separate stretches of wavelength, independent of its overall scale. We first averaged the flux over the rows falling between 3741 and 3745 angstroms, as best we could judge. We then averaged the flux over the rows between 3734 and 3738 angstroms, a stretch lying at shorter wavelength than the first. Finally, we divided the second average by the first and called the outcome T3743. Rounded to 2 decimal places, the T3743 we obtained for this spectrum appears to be 1.01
